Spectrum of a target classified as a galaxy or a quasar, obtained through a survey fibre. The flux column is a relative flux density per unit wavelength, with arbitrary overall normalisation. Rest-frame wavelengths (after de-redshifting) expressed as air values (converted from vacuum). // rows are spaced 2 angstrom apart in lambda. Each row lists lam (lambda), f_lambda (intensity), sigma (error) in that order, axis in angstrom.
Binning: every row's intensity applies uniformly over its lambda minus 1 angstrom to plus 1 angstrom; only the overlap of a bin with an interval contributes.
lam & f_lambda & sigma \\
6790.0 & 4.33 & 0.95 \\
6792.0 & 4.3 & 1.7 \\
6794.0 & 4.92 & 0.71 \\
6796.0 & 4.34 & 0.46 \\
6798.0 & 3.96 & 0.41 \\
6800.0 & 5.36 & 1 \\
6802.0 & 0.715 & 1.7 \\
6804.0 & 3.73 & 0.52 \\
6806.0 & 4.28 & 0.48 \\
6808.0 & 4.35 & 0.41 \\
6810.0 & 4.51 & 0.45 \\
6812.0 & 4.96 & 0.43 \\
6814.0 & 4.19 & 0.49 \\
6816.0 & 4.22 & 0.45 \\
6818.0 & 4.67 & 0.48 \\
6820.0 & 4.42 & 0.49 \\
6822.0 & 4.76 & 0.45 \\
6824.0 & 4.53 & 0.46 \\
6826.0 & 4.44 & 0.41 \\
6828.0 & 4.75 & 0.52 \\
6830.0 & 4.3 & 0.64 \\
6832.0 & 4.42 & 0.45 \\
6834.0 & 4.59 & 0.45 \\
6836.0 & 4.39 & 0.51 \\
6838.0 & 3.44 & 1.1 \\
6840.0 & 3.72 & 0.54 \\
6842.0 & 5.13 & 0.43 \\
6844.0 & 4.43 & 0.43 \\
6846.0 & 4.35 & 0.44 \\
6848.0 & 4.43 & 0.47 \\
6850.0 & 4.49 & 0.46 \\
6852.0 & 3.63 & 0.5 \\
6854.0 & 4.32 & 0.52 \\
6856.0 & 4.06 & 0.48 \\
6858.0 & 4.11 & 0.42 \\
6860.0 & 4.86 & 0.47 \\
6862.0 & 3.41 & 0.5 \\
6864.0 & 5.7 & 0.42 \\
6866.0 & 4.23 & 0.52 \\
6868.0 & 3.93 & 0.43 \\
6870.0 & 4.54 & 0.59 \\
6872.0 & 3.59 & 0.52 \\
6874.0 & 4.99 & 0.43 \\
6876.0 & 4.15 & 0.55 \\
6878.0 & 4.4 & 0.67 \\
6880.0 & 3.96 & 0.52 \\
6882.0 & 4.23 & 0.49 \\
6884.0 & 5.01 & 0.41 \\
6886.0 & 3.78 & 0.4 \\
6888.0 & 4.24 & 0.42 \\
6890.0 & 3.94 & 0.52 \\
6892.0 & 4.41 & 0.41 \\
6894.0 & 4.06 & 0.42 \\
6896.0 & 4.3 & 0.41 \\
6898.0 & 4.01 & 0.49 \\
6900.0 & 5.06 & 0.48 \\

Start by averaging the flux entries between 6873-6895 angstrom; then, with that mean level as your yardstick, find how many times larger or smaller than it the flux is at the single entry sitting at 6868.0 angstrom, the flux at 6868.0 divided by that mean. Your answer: 0.92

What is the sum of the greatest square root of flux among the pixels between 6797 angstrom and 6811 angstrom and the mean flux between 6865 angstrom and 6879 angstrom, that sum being 6.58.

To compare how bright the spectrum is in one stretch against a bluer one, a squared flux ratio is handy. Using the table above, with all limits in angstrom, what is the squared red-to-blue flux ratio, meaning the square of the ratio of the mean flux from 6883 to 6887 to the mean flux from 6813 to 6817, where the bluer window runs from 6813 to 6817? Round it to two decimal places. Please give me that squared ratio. 1.09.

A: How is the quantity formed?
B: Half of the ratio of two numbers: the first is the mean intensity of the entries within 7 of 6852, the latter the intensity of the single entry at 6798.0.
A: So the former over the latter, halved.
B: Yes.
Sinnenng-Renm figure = 0.53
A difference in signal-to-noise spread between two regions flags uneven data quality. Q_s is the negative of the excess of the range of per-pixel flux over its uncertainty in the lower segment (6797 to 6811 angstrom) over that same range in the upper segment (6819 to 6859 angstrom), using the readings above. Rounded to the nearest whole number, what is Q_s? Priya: -1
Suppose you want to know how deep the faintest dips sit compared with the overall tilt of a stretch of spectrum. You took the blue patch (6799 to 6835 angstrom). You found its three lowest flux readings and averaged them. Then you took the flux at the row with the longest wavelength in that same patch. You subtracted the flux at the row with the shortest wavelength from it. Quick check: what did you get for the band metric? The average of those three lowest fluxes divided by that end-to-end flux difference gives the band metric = -3.7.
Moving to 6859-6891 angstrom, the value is -3.9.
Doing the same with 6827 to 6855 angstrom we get -8.4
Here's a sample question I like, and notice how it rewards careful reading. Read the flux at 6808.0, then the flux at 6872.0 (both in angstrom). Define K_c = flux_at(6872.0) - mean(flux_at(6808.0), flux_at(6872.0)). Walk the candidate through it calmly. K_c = -0.38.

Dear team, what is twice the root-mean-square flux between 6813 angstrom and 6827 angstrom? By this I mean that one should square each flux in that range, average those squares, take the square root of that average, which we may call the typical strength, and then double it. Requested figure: 8.9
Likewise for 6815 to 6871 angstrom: 8.8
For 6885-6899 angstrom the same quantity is 8.2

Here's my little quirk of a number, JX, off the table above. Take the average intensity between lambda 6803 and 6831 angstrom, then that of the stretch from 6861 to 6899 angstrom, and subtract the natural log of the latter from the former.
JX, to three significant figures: 2.99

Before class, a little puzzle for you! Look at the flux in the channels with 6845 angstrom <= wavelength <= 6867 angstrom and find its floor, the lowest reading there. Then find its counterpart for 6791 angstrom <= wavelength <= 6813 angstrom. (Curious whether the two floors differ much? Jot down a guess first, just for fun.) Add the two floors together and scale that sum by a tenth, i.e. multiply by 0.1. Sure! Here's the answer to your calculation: 0.41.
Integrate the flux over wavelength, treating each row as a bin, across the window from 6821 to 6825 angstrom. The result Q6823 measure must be 18.6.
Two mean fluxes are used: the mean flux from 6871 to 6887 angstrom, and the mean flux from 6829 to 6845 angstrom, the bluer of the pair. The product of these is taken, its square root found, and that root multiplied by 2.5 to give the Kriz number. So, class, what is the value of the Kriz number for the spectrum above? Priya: 10.7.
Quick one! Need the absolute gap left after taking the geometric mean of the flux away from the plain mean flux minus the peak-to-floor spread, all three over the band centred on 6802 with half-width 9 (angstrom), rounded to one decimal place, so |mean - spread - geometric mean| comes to 4.2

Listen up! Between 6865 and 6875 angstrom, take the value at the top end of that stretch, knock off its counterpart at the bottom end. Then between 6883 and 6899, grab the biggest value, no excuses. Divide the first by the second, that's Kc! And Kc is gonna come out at 0.15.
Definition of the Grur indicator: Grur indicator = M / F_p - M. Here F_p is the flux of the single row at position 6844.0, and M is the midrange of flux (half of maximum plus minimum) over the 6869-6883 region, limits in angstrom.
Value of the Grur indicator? -3.322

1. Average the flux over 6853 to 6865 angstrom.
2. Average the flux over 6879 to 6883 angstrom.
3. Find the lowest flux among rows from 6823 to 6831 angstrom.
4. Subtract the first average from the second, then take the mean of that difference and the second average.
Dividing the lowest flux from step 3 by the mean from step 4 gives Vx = 2.3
